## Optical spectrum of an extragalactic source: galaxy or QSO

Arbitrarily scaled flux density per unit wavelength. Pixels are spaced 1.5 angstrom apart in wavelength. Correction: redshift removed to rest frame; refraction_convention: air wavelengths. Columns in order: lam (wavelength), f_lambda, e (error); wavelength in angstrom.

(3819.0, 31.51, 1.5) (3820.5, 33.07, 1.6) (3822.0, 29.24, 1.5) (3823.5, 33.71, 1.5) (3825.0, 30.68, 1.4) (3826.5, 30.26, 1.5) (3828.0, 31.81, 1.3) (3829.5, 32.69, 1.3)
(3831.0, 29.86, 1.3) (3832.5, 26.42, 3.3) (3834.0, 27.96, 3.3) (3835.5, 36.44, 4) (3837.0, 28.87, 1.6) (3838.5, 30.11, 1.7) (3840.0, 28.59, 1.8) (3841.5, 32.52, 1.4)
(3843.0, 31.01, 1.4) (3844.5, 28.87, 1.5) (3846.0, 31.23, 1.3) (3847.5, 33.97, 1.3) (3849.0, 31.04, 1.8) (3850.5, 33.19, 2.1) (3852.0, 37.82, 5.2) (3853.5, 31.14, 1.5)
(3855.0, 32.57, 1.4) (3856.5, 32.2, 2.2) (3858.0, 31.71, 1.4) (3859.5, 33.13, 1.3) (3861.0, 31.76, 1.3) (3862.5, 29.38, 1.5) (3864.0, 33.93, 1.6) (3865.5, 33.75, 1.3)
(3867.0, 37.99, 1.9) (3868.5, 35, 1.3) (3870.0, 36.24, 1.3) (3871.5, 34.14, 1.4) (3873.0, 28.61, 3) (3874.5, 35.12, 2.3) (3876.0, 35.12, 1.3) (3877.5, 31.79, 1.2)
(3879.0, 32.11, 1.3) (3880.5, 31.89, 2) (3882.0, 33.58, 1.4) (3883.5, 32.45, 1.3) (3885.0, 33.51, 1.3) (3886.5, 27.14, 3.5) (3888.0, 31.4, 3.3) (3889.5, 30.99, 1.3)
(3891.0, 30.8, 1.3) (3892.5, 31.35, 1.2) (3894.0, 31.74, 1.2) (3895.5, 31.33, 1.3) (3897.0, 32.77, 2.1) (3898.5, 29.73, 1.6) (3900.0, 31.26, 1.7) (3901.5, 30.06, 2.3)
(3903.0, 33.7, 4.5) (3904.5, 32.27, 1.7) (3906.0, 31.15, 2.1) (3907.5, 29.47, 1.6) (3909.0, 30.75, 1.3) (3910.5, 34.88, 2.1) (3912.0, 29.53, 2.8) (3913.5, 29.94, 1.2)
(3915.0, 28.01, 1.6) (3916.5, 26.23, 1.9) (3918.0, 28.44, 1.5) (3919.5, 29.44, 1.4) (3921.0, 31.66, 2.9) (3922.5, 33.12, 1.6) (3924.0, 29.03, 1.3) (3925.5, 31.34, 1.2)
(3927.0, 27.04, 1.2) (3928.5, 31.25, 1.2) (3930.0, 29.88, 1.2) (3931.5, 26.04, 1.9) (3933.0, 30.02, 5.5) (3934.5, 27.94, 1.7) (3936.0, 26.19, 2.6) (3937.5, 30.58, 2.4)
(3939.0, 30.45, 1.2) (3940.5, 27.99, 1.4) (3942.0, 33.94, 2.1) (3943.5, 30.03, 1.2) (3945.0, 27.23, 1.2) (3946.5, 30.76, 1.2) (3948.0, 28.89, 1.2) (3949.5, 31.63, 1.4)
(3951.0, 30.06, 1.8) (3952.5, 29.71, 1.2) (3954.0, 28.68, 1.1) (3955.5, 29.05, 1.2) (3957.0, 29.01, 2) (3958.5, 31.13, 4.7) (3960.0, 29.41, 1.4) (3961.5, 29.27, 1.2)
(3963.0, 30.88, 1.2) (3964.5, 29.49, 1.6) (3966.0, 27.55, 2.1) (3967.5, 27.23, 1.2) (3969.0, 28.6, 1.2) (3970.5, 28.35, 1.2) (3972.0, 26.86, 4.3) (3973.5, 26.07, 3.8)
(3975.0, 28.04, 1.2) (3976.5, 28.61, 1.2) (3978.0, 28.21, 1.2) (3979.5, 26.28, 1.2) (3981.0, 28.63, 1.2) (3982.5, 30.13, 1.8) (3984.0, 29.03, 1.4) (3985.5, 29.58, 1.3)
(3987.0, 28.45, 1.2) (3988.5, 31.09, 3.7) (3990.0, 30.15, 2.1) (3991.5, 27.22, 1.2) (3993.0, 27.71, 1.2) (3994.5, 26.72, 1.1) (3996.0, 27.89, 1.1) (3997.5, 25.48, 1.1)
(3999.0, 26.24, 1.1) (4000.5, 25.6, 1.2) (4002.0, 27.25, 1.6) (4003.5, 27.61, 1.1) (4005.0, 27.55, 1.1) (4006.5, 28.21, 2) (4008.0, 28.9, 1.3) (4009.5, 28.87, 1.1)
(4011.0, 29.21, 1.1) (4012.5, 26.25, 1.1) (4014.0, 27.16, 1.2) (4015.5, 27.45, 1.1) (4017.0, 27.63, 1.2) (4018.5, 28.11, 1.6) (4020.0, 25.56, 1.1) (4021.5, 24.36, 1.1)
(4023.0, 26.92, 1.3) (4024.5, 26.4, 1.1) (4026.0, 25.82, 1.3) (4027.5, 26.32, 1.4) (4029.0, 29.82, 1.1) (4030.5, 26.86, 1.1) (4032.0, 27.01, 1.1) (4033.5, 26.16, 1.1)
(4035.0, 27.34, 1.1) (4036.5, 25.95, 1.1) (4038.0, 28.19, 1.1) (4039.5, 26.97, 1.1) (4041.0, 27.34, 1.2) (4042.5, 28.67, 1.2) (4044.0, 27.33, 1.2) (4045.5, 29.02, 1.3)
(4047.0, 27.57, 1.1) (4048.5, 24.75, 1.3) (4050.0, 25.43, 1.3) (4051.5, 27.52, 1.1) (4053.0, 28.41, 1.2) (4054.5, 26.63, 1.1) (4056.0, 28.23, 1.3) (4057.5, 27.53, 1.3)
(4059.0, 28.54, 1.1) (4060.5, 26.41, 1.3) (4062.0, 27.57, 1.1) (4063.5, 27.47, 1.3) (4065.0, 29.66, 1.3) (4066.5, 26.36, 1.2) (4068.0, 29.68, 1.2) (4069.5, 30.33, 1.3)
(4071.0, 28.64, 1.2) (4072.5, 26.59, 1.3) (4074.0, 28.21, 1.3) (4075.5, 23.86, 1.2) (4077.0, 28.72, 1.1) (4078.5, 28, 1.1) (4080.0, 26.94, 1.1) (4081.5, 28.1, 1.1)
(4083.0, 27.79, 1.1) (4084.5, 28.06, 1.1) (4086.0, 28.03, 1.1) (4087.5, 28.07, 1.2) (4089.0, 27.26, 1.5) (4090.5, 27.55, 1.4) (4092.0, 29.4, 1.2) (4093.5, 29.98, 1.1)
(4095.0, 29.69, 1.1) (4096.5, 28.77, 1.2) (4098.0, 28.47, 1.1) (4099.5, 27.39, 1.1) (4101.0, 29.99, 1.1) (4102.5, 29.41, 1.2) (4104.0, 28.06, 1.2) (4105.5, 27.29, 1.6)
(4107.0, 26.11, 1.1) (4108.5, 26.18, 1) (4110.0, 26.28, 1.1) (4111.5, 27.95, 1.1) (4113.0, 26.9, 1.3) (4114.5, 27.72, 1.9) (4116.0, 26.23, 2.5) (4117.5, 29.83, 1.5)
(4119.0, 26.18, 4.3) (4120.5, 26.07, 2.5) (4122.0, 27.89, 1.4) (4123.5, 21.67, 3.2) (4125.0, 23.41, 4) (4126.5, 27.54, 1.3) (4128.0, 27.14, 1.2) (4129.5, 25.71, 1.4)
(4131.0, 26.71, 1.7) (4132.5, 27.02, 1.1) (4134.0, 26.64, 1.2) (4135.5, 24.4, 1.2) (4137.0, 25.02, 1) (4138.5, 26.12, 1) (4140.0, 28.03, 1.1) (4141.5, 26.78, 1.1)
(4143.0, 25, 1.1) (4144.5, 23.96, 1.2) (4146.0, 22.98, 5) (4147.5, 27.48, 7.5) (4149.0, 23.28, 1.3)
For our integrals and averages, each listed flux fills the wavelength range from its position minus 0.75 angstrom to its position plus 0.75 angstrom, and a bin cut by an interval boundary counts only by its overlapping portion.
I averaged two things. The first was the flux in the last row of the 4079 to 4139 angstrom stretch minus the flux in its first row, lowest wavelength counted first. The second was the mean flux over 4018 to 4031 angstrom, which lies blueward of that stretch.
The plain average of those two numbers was 13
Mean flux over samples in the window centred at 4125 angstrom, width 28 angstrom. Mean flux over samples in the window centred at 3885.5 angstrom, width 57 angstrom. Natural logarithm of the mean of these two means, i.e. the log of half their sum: 3.38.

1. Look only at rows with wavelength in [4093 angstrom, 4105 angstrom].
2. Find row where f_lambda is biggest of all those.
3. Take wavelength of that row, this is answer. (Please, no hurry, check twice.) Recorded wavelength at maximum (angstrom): 4101.0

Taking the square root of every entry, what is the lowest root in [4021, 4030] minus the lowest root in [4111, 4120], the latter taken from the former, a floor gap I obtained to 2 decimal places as -0.18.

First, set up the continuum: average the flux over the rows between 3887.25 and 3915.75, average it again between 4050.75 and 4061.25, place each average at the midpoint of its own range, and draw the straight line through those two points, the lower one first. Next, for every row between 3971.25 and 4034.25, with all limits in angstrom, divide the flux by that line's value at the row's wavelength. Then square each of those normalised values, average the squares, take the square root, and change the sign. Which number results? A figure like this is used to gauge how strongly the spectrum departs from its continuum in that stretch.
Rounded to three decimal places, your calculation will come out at -0.957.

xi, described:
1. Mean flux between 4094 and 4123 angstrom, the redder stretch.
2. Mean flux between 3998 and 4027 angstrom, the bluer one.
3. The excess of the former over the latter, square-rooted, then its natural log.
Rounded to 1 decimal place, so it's -0.3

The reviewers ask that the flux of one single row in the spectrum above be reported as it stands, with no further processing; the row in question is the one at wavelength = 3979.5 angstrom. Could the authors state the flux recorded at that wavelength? 26.28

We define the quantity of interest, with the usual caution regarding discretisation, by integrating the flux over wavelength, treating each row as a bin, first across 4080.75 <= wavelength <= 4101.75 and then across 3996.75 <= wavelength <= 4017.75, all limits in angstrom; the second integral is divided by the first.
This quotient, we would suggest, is 0.96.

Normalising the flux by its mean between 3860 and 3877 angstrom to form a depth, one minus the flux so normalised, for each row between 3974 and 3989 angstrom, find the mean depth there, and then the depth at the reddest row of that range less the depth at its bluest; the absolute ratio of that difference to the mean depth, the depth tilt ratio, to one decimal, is 0.6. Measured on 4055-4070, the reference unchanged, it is 0.4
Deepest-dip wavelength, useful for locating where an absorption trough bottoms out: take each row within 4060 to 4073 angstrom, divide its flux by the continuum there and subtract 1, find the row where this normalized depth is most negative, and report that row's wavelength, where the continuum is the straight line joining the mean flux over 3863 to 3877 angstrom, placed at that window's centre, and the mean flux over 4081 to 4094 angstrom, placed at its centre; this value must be 4060.5 angstrom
